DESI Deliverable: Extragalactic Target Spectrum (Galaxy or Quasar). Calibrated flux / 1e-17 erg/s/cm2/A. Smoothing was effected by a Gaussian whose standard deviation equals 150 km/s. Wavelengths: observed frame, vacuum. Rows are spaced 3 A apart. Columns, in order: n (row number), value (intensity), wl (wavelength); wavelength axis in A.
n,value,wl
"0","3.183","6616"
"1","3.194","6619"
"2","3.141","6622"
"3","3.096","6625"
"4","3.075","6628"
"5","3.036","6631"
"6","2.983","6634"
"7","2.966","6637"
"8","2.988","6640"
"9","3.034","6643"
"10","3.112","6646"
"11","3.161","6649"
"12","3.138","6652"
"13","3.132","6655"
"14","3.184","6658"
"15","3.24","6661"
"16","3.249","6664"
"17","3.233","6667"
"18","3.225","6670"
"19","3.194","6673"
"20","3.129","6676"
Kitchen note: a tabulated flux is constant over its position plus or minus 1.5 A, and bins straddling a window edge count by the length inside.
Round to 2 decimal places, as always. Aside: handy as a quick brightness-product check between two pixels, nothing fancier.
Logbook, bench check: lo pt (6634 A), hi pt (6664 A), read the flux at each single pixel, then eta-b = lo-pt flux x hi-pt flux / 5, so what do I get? 1.94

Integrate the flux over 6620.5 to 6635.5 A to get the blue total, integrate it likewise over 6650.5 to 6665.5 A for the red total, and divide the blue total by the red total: 0.962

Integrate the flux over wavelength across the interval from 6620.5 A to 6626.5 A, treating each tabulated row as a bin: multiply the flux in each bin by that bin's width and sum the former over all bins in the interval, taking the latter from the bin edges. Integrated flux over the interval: 18.7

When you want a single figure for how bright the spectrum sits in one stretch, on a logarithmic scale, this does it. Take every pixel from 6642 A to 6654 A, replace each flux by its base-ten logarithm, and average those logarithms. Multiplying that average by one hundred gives 49.3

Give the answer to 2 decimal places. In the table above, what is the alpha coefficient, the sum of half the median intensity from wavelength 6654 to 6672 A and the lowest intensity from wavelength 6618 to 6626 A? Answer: 4.71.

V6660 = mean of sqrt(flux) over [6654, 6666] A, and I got 1.79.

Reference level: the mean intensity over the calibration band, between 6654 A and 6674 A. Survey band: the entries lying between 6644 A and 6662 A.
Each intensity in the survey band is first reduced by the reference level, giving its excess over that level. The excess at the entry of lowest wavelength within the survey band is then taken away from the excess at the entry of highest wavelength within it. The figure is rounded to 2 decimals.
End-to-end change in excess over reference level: 0.13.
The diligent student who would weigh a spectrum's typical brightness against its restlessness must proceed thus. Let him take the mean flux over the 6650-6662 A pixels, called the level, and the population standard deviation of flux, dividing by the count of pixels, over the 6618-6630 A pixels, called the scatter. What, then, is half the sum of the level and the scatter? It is 1.61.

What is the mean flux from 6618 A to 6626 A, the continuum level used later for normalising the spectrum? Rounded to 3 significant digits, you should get 3.14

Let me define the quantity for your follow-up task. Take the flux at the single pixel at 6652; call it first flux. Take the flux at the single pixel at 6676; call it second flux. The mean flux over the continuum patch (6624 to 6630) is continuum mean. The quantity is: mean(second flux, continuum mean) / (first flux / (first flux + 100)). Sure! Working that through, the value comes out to 102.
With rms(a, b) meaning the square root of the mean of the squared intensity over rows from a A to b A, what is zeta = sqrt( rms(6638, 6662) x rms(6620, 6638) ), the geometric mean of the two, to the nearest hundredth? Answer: 3.09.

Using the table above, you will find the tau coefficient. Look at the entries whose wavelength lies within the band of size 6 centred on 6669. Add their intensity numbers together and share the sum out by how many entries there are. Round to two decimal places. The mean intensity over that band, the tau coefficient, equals 3.23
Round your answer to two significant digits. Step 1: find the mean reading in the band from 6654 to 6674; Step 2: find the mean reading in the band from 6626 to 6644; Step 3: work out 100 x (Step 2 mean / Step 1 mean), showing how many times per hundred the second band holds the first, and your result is 94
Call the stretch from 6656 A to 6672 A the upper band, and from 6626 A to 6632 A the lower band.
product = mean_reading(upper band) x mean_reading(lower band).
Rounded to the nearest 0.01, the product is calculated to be 9.86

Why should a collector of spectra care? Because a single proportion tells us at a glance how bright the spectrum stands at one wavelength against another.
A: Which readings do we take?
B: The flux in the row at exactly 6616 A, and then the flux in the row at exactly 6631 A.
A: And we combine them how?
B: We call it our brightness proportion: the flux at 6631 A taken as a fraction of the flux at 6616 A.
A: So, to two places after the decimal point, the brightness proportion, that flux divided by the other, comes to 0.95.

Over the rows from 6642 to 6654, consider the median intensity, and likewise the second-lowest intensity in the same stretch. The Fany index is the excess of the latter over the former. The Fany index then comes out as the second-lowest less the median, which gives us -0.01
